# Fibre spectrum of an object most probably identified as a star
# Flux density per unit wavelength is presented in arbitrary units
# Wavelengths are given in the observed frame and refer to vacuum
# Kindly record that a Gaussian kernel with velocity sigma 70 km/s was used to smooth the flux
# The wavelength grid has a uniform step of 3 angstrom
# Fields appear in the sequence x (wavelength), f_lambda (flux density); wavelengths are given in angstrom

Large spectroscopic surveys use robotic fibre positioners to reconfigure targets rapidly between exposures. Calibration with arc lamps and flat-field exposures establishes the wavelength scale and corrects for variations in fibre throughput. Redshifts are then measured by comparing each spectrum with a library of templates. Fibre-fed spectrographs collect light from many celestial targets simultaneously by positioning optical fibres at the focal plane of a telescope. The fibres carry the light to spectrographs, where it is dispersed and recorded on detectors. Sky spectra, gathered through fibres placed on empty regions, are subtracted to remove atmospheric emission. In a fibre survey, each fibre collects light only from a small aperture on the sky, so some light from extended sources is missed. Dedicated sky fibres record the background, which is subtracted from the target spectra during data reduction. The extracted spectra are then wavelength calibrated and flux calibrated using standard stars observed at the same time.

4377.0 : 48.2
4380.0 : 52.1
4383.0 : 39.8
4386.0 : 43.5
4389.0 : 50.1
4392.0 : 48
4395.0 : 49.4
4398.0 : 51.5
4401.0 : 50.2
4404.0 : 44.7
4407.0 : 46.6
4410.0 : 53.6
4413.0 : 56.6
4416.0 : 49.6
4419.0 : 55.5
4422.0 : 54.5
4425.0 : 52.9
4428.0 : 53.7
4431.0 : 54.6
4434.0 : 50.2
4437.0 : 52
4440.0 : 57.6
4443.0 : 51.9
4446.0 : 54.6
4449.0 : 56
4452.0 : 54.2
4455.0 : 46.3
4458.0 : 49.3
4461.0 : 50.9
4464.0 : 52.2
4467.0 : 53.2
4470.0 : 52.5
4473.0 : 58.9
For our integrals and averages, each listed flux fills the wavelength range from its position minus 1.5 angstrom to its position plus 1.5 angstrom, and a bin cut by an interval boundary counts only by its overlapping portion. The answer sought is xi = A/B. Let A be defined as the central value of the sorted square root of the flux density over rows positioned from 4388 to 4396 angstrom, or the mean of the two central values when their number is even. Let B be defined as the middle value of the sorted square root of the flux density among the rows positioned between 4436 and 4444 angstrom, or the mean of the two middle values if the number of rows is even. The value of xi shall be 0.97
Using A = 7.0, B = 7.2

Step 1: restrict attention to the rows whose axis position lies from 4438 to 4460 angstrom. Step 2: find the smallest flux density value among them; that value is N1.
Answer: 46.3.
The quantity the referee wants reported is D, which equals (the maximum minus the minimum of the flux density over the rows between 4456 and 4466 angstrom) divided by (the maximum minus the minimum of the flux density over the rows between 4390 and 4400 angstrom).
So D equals 0.8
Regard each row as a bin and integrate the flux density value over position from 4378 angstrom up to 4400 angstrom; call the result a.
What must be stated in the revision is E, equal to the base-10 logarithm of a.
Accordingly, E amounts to 3.02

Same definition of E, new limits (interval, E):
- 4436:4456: 3.03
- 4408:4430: 3.07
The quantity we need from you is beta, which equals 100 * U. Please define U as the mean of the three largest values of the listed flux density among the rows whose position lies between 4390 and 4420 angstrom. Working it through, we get 5523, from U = 55.2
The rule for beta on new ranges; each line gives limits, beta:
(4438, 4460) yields 5607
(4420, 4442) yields 5557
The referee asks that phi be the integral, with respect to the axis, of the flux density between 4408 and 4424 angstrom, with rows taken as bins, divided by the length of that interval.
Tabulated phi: 54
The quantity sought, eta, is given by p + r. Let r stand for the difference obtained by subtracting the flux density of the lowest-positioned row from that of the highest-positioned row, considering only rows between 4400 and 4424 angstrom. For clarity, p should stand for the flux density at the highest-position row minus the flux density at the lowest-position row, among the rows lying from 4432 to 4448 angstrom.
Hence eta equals 8.7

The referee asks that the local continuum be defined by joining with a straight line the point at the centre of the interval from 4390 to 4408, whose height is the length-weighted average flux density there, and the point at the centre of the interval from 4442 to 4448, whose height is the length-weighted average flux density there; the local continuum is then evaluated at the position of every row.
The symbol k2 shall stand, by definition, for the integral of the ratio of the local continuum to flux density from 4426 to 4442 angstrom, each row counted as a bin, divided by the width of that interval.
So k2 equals 0.98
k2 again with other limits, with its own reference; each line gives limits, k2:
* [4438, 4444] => 0.97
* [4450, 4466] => 1.09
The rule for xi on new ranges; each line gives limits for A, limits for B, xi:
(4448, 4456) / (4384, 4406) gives 1.05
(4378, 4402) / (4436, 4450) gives 0.95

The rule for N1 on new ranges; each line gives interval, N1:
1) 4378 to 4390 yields 39.8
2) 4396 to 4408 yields 44.7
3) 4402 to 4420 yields 44.7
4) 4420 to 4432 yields 52.9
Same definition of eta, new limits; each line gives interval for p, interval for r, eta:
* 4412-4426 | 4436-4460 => -6.4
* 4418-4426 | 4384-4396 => 3.3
